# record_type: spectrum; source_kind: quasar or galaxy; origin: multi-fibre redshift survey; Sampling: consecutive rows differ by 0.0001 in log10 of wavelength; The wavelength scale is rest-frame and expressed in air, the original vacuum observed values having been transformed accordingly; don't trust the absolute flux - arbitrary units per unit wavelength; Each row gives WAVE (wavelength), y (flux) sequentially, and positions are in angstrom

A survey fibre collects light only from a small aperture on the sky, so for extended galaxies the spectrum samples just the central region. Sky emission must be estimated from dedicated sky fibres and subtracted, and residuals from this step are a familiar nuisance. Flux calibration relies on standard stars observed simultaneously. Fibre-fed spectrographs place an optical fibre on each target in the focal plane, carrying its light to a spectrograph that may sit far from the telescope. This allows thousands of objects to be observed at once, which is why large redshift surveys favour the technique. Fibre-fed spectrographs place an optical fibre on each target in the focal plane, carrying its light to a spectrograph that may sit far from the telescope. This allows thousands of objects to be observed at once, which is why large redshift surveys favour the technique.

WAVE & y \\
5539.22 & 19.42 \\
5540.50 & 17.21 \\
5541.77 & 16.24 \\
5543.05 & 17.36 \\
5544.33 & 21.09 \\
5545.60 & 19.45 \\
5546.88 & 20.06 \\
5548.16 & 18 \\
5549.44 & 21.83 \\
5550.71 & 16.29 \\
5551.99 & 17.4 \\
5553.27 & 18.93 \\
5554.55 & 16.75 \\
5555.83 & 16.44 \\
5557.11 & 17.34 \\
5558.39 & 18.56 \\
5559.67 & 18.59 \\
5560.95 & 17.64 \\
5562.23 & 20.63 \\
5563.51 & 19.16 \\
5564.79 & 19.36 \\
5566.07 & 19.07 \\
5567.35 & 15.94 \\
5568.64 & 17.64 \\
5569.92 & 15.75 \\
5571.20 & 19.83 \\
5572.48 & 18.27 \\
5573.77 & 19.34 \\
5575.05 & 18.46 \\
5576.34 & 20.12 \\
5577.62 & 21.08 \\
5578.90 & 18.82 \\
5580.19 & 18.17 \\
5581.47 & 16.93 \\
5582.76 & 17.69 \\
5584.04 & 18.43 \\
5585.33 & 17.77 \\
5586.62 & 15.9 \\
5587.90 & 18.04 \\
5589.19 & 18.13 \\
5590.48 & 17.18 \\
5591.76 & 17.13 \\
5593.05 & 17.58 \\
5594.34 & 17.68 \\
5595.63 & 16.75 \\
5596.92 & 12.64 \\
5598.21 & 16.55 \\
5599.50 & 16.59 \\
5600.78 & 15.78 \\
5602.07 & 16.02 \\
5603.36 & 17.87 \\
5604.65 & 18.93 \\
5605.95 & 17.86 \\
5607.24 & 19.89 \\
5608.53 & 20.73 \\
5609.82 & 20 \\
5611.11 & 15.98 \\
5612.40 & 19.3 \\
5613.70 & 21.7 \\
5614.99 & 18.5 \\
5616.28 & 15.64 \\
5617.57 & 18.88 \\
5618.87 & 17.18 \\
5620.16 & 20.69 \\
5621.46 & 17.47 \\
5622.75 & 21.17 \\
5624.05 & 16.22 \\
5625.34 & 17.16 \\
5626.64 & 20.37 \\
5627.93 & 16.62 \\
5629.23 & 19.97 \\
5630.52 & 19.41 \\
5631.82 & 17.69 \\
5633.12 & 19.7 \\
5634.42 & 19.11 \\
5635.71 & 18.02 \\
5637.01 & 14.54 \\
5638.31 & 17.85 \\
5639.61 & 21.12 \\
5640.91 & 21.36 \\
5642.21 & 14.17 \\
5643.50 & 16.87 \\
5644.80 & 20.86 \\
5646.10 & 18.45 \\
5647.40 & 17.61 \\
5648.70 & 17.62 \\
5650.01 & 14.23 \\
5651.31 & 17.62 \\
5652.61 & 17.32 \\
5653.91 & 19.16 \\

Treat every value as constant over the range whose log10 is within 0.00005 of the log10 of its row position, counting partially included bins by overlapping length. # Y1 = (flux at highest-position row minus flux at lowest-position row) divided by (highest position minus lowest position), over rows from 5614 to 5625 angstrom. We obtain -0.25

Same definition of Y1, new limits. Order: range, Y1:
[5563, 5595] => -0.05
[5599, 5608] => 0.43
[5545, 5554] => -0.07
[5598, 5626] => 0.02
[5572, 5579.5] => 0.09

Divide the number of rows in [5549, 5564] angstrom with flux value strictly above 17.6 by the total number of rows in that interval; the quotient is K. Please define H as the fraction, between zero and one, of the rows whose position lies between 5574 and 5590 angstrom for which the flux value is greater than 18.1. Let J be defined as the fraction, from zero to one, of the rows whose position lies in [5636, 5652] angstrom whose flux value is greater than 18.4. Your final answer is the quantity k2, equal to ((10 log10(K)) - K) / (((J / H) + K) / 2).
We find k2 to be -5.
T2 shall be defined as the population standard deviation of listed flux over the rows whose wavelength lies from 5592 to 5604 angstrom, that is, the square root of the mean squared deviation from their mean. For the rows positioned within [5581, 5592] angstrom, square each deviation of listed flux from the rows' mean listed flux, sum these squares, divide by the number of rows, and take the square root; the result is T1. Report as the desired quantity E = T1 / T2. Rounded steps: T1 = 0.73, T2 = 1.49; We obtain 0.5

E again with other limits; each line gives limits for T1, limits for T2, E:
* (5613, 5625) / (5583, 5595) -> 2.9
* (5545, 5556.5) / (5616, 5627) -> 0.9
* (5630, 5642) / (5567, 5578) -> 1.1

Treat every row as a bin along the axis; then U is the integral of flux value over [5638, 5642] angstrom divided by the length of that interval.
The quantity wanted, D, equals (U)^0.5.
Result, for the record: 4.43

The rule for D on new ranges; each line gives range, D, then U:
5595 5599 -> 3.92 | 15.3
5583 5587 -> 4.18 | 17.5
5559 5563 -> 4.35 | 19.0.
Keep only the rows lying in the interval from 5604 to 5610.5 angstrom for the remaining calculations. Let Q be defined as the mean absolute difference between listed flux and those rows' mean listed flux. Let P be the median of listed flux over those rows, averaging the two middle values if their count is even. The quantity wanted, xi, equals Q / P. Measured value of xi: 0.044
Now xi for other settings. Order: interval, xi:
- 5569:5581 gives 0.058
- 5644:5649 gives 0.062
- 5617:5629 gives 0.095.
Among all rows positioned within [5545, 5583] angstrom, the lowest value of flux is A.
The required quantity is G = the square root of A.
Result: 3.97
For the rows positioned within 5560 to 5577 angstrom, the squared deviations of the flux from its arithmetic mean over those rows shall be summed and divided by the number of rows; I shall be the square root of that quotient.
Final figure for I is 1.4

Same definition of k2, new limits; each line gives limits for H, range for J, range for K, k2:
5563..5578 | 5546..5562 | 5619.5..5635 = -4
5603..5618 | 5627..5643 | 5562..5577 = -2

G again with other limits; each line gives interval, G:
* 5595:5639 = 3.56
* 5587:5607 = 3.56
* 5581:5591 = 3.99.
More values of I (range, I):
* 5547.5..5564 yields 1.6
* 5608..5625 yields 2.0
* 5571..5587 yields 1.3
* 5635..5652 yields 2.3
